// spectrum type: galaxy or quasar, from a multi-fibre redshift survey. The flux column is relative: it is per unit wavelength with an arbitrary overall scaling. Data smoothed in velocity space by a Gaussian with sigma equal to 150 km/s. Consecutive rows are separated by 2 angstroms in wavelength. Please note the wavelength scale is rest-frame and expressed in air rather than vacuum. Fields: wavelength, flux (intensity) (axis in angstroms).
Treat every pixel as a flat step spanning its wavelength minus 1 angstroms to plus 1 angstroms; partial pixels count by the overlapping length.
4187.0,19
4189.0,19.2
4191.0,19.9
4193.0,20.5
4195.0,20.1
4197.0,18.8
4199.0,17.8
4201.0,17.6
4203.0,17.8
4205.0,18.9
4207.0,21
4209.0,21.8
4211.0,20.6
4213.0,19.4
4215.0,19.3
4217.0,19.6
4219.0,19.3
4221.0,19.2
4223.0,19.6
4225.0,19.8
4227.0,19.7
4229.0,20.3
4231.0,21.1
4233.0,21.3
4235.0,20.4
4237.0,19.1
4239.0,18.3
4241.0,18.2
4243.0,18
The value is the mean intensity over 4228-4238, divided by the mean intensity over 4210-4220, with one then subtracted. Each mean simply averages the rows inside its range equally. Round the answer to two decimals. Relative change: 0.04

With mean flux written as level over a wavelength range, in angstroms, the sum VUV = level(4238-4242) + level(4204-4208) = 38.2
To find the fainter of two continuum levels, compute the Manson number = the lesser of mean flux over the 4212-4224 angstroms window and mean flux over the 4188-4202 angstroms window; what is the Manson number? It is 19.1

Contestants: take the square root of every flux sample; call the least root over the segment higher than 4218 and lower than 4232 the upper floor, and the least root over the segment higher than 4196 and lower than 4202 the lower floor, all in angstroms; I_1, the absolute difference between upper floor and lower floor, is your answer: 0.187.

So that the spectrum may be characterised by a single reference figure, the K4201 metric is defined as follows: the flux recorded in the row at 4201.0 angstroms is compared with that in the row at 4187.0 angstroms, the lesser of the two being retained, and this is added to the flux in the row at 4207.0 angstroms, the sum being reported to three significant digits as 38.6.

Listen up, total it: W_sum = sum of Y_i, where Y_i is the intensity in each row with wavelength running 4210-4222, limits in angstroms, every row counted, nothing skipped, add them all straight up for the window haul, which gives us 117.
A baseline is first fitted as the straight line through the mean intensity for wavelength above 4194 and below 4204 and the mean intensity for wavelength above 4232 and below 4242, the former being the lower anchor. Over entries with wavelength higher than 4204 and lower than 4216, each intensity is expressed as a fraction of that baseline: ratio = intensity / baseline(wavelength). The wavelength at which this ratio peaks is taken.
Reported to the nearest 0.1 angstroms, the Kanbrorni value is 4209.0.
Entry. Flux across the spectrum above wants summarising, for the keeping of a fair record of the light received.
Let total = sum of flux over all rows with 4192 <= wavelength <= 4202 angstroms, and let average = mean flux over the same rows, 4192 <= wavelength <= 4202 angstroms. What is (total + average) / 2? 56.9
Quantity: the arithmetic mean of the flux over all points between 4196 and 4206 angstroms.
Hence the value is 18.2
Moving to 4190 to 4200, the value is 19.4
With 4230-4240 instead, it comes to 20.0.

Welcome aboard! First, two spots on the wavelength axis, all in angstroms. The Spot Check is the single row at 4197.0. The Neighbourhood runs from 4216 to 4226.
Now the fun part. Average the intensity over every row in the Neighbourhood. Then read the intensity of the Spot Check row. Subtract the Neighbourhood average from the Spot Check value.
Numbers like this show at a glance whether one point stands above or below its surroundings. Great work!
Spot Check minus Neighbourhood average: -0.70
